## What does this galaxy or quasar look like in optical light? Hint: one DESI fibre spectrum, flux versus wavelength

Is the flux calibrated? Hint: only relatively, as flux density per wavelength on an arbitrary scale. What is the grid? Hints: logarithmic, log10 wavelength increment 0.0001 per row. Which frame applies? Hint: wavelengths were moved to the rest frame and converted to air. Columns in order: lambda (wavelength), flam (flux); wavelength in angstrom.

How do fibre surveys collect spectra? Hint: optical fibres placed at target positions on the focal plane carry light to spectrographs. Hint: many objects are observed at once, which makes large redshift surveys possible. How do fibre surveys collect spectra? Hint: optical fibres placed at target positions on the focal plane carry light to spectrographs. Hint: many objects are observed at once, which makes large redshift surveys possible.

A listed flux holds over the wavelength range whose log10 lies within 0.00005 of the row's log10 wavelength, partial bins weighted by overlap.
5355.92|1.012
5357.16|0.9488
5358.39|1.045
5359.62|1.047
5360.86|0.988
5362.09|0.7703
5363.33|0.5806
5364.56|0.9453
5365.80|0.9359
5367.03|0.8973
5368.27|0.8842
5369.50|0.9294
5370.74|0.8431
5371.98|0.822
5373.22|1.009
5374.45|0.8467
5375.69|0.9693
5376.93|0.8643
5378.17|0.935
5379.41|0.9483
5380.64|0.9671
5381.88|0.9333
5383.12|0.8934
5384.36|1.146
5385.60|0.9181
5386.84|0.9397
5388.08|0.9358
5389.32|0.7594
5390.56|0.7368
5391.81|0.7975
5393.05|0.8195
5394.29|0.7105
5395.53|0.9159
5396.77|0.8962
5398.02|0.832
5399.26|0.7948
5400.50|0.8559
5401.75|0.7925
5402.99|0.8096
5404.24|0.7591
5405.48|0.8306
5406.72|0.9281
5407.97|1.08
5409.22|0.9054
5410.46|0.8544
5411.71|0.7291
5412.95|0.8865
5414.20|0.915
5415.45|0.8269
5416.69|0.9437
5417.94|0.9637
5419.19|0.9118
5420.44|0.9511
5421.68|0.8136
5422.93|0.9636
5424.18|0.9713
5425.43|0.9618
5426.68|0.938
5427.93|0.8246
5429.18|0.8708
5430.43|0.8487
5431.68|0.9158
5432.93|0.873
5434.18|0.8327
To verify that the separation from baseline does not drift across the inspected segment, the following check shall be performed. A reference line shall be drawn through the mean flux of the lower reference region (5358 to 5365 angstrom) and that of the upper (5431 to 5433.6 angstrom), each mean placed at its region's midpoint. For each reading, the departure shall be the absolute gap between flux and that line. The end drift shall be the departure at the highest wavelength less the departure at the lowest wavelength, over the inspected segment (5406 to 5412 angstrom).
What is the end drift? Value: 0.13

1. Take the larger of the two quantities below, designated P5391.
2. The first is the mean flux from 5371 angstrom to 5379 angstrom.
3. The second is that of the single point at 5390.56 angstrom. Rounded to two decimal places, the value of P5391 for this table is 0.91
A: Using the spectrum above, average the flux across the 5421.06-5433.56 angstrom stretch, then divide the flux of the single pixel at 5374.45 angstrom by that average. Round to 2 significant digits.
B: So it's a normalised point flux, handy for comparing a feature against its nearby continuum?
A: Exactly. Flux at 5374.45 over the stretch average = 0.94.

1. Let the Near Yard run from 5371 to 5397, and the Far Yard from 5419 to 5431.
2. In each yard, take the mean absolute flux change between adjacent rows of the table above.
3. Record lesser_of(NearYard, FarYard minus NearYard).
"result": -0.0327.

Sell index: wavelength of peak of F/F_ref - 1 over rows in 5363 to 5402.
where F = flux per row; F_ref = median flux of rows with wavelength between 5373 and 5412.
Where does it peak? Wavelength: 5384.36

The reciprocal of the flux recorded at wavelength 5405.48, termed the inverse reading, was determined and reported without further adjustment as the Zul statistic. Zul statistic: 1.20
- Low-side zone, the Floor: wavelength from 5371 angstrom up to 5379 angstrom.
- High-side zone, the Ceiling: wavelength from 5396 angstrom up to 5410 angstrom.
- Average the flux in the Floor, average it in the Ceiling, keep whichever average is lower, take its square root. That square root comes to 0.929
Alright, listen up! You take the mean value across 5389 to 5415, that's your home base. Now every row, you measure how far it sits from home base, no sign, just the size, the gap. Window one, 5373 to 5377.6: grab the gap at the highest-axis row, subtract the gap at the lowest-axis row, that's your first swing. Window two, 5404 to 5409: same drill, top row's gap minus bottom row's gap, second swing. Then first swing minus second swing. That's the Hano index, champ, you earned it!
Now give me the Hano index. -0.3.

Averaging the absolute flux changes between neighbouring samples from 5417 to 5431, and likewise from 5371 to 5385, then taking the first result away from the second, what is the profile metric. 0.040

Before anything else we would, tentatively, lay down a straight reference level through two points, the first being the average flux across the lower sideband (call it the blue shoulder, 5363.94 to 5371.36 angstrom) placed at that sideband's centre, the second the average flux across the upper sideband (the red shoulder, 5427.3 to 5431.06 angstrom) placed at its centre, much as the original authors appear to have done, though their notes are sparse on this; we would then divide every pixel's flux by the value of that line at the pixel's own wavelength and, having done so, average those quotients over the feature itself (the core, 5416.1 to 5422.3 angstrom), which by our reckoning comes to 1.07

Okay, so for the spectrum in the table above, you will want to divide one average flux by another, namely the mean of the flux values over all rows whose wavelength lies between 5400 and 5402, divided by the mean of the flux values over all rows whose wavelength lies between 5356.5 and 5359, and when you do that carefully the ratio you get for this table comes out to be 0.83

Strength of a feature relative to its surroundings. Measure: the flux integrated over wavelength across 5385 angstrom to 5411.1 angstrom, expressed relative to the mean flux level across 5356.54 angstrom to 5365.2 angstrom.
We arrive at 25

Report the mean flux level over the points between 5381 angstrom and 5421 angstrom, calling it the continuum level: 0.874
